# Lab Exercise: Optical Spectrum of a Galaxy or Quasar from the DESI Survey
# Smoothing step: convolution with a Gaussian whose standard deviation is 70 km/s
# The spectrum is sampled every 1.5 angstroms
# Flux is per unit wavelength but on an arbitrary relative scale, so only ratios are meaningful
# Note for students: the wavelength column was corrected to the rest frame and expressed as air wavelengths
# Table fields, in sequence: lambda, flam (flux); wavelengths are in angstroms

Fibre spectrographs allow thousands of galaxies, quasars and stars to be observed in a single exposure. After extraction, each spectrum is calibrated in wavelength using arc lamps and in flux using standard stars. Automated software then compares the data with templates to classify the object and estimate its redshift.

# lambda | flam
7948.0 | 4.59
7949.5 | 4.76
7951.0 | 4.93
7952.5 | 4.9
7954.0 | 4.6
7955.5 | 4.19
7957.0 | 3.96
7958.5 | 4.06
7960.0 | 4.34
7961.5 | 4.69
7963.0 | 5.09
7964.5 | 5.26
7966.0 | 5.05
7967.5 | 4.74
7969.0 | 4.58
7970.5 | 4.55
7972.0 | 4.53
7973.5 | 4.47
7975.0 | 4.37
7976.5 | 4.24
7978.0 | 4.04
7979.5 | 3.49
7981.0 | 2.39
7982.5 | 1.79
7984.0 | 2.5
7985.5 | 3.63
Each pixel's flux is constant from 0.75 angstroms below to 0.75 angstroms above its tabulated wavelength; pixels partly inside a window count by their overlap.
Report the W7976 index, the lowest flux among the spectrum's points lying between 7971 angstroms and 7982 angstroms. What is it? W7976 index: 2.39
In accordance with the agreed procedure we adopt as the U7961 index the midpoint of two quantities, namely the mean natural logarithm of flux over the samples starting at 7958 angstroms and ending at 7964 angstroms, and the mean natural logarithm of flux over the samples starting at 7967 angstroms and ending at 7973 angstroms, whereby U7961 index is 1.52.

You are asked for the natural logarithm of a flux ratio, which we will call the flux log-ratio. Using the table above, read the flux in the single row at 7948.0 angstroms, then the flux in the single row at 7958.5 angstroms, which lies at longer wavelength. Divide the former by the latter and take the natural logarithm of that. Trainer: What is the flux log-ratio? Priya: 0.12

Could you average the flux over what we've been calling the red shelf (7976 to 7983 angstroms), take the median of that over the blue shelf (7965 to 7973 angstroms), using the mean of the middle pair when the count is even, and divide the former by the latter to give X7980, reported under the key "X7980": 0.70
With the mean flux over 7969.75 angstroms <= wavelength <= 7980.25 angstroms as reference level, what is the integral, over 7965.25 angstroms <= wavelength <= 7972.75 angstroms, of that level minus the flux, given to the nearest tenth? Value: -3.4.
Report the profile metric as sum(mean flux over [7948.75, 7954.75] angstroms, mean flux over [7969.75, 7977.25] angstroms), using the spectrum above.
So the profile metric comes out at 9.2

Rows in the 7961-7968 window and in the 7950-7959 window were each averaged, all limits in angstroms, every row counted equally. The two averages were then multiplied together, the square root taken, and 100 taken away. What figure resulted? -95.3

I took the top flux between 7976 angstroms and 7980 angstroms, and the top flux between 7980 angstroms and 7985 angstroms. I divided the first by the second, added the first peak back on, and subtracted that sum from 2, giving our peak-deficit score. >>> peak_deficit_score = -3.9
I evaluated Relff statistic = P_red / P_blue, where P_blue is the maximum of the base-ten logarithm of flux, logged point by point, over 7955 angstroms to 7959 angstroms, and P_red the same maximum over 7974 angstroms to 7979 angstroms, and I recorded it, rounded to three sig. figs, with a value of 1.03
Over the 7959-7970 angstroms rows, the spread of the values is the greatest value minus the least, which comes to 0.9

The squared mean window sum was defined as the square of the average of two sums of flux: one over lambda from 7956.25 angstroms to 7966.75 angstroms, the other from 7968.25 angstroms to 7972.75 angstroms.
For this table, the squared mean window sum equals 532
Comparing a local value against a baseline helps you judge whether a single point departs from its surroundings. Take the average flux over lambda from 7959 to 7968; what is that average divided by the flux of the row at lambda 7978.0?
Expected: 1.20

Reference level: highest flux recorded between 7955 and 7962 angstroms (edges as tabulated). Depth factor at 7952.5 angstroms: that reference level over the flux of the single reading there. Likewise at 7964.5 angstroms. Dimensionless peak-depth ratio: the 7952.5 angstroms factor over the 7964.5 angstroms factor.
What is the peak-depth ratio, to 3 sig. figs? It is 1.07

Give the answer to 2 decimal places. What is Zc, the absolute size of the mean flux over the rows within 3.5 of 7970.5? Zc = 4.57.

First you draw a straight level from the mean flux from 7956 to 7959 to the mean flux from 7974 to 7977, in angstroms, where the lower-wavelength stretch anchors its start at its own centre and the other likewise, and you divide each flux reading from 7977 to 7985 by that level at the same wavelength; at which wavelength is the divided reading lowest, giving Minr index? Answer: 7982.5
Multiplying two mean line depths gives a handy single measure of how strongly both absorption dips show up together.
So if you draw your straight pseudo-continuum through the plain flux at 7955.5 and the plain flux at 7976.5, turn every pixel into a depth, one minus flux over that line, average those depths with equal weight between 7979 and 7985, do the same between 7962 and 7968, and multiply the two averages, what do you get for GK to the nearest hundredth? -0.08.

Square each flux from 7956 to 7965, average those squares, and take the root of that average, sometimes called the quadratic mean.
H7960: 4.6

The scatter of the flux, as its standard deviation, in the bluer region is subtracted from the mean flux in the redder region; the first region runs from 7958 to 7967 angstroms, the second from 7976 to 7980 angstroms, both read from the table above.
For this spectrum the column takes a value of 3.5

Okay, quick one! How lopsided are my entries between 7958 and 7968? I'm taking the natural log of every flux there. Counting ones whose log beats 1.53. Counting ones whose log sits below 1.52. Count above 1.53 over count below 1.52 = 2.5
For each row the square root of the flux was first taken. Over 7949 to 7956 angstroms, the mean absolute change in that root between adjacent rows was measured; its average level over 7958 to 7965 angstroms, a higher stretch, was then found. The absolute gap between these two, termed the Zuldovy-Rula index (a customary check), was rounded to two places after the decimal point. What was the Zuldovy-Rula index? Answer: 2.11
